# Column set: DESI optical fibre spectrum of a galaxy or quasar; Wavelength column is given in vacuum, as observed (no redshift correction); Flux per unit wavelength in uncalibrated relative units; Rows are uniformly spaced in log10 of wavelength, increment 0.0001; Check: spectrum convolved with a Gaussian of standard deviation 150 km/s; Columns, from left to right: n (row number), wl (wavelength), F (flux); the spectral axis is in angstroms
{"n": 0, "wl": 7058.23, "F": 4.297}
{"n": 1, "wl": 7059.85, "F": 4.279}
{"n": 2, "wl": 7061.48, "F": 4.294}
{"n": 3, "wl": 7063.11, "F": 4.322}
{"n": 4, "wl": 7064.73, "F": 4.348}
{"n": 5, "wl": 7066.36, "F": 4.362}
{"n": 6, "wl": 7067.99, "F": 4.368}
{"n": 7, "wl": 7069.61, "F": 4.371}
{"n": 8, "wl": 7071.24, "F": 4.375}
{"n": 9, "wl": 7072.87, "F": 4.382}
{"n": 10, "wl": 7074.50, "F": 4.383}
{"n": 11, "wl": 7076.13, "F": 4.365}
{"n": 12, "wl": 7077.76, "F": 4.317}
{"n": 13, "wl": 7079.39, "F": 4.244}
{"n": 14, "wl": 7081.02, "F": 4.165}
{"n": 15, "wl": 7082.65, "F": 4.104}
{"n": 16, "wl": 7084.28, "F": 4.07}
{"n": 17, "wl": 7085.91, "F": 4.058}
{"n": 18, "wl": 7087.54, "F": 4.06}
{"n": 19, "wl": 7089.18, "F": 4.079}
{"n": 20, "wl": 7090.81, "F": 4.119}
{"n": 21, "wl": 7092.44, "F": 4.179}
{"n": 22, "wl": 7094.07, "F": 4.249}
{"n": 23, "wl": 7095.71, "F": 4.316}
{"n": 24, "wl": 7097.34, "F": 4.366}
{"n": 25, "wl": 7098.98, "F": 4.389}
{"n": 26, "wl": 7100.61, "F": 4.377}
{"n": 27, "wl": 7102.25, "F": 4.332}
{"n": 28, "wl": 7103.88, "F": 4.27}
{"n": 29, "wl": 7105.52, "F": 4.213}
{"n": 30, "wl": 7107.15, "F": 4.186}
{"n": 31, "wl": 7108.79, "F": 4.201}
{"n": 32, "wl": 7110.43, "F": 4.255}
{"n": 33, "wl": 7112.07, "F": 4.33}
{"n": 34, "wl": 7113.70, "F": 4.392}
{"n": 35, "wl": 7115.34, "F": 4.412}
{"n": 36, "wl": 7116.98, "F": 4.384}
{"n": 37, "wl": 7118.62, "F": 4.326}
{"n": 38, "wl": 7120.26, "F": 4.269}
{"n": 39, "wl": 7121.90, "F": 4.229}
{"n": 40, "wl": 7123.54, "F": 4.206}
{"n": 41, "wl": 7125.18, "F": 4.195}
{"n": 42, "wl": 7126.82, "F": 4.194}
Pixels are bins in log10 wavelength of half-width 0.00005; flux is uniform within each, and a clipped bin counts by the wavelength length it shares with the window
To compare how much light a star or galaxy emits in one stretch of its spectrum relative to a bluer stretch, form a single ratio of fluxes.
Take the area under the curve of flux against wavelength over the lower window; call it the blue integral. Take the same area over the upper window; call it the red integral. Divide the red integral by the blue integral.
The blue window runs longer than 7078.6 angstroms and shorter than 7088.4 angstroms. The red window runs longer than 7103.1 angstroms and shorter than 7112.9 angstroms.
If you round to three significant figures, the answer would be 1.03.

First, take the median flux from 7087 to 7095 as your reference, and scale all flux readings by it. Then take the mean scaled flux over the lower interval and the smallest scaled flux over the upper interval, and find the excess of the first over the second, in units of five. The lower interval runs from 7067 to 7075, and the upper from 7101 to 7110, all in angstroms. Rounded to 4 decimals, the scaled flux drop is 0.0092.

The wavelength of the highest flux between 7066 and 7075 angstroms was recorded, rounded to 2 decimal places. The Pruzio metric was 7074.50 angstroms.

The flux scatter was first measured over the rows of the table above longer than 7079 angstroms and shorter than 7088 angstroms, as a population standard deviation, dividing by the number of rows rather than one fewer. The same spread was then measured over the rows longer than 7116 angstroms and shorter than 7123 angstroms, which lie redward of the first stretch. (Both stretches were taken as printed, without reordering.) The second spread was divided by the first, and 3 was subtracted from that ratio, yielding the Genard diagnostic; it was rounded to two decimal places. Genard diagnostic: -2.14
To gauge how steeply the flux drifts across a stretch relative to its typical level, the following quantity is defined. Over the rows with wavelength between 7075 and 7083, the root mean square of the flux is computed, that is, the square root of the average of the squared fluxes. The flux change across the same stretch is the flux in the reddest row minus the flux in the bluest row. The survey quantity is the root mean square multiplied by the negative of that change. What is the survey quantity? 1.11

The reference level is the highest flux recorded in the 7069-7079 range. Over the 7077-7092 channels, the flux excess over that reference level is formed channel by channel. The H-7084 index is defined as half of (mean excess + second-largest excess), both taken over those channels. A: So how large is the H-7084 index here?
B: -0.19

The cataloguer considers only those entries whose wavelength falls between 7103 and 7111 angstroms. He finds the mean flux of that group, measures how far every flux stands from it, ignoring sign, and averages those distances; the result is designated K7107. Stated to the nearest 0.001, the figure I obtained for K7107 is 0.030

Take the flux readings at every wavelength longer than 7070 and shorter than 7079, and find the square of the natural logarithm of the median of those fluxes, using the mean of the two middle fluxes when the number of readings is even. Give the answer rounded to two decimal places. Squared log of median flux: 2.18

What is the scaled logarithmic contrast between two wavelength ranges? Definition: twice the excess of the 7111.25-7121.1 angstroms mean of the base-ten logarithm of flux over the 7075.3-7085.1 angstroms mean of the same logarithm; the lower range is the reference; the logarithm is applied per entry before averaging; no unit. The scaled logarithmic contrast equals 0.029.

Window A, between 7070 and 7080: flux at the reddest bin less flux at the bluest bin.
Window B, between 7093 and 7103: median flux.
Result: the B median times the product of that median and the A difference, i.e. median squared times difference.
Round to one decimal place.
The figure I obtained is -2.5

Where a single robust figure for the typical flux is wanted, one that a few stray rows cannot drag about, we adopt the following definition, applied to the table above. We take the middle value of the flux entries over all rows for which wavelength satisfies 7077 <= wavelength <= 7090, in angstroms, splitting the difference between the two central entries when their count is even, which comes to 4.09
